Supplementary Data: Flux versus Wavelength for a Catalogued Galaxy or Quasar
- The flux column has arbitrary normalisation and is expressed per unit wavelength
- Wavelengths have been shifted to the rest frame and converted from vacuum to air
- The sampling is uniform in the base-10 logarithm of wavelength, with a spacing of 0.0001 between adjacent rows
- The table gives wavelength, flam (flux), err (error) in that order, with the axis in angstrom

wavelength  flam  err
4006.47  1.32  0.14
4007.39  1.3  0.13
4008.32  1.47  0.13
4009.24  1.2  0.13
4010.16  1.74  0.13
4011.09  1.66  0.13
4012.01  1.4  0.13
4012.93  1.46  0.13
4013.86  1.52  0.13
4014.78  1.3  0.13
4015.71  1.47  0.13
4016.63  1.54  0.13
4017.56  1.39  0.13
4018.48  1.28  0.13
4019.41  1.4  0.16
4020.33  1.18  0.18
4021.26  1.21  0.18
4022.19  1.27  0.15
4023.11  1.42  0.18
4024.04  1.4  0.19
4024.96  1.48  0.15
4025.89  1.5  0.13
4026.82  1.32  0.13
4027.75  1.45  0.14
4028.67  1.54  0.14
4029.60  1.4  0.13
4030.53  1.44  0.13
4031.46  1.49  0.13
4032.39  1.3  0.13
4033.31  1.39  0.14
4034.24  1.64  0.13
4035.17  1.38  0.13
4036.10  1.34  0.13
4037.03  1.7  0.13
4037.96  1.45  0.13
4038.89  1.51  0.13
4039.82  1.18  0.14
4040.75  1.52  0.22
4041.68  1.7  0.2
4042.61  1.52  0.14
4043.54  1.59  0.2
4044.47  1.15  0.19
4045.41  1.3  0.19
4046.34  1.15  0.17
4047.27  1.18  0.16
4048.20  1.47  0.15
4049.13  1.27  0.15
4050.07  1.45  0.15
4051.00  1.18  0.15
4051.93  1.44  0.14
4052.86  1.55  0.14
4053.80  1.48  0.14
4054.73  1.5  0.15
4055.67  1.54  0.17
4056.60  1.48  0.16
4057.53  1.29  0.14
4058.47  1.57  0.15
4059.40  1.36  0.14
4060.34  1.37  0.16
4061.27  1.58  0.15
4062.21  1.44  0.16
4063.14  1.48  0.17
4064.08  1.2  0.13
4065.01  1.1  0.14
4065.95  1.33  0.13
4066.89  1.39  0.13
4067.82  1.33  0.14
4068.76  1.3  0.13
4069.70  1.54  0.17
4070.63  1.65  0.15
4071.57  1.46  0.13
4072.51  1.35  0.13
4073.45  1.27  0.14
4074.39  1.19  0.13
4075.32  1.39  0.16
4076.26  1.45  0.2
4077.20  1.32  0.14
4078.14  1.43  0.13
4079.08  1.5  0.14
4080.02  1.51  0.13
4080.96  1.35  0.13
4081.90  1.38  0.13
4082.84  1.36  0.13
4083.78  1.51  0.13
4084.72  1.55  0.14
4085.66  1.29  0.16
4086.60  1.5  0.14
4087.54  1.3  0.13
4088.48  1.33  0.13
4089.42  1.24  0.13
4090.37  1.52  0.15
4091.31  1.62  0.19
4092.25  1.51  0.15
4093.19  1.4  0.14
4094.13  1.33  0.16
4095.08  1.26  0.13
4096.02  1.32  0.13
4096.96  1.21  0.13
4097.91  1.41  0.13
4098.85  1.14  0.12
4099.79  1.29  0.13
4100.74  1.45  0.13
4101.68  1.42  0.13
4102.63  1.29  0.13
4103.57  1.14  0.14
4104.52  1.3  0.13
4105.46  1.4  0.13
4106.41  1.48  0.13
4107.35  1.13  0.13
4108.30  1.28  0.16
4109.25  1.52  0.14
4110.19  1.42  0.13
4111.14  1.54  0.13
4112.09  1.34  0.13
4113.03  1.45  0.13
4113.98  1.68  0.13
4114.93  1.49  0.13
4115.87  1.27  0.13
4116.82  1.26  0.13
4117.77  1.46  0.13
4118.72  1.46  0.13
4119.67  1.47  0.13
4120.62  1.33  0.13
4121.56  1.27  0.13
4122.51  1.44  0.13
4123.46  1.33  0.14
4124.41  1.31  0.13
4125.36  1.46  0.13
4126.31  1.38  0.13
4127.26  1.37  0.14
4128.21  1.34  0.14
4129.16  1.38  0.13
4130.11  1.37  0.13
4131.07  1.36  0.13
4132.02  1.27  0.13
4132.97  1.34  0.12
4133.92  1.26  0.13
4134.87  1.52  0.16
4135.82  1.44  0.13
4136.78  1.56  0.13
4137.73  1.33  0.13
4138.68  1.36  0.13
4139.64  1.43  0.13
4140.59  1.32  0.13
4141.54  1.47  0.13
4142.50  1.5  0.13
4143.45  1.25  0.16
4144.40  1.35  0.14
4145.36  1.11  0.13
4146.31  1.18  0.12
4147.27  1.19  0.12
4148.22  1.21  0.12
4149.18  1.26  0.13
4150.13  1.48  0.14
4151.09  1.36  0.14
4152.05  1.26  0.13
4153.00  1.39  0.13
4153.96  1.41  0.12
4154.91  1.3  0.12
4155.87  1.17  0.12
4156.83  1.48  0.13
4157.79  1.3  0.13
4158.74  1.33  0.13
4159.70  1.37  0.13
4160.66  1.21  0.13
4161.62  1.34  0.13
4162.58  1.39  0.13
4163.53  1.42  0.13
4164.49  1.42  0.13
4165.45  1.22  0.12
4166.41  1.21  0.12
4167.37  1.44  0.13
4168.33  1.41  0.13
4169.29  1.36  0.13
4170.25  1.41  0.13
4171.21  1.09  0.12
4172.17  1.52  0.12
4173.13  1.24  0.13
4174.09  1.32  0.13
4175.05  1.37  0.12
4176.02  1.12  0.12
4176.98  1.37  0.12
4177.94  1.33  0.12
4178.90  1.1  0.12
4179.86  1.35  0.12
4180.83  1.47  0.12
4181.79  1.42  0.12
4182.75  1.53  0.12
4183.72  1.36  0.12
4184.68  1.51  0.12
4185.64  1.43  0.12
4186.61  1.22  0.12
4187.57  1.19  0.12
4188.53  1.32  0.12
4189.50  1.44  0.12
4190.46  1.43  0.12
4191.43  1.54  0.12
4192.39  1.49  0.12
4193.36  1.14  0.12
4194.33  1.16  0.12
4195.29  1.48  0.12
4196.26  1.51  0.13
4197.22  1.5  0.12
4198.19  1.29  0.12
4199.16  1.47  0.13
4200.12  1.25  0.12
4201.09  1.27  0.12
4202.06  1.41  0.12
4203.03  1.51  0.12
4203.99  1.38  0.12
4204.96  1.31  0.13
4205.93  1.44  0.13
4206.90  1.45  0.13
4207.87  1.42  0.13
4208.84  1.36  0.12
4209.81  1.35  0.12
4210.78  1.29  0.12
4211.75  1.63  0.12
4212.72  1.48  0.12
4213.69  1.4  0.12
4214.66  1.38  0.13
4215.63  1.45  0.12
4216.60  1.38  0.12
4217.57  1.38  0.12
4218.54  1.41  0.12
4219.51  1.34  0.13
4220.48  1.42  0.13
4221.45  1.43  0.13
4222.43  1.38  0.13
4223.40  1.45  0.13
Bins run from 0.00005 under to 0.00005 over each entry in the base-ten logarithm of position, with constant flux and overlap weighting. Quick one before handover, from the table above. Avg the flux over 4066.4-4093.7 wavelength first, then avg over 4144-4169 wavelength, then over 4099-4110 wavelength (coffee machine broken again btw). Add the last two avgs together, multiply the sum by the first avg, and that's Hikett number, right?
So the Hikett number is 3.74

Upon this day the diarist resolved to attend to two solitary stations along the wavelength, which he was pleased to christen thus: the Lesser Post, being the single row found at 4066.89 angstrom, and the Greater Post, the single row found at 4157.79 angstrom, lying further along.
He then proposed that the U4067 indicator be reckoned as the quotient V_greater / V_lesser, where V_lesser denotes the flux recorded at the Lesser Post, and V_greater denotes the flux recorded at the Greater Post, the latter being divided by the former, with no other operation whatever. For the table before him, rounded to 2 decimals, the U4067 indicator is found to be 0.94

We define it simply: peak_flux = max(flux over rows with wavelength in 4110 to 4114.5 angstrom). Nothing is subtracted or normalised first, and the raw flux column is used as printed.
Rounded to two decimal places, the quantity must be 1.68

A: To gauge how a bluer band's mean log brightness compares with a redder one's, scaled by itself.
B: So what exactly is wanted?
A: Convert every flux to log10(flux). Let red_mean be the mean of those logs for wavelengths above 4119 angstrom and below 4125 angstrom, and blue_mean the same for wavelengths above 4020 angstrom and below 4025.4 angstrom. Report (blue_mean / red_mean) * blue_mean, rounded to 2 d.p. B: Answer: 0.11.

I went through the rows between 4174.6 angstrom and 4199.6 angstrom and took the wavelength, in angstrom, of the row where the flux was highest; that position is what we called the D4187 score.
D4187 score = 4191.43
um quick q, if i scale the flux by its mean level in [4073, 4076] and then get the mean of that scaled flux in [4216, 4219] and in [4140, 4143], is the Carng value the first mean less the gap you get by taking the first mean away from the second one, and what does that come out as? 1.05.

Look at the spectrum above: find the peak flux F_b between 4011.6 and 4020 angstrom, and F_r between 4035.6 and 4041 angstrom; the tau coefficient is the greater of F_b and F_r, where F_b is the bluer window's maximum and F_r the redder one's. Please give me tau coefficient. 1.70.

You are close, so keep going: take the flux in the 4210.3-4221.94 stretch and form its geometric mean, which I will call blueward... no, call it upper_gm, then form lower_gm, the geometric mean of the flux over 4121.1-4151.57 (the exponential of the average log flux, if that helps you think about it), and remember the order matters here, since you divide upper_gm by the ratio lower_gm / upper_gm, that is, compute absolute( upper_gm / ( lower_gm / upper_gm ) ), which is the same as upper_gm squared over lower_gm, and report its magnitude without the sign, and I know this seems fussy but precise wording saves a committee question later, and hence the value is 1.48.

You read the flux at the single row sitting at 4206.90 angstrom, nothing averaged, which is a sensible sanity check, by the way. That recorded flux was 1.45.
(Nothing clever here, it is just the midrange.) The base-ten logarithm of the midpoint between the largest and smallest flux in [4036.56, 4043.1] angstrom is 0.158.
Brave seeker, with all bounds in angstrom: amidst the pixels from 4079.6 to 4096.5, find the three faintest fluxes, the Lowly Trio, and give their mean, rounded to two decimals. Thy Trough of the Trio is 1.26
